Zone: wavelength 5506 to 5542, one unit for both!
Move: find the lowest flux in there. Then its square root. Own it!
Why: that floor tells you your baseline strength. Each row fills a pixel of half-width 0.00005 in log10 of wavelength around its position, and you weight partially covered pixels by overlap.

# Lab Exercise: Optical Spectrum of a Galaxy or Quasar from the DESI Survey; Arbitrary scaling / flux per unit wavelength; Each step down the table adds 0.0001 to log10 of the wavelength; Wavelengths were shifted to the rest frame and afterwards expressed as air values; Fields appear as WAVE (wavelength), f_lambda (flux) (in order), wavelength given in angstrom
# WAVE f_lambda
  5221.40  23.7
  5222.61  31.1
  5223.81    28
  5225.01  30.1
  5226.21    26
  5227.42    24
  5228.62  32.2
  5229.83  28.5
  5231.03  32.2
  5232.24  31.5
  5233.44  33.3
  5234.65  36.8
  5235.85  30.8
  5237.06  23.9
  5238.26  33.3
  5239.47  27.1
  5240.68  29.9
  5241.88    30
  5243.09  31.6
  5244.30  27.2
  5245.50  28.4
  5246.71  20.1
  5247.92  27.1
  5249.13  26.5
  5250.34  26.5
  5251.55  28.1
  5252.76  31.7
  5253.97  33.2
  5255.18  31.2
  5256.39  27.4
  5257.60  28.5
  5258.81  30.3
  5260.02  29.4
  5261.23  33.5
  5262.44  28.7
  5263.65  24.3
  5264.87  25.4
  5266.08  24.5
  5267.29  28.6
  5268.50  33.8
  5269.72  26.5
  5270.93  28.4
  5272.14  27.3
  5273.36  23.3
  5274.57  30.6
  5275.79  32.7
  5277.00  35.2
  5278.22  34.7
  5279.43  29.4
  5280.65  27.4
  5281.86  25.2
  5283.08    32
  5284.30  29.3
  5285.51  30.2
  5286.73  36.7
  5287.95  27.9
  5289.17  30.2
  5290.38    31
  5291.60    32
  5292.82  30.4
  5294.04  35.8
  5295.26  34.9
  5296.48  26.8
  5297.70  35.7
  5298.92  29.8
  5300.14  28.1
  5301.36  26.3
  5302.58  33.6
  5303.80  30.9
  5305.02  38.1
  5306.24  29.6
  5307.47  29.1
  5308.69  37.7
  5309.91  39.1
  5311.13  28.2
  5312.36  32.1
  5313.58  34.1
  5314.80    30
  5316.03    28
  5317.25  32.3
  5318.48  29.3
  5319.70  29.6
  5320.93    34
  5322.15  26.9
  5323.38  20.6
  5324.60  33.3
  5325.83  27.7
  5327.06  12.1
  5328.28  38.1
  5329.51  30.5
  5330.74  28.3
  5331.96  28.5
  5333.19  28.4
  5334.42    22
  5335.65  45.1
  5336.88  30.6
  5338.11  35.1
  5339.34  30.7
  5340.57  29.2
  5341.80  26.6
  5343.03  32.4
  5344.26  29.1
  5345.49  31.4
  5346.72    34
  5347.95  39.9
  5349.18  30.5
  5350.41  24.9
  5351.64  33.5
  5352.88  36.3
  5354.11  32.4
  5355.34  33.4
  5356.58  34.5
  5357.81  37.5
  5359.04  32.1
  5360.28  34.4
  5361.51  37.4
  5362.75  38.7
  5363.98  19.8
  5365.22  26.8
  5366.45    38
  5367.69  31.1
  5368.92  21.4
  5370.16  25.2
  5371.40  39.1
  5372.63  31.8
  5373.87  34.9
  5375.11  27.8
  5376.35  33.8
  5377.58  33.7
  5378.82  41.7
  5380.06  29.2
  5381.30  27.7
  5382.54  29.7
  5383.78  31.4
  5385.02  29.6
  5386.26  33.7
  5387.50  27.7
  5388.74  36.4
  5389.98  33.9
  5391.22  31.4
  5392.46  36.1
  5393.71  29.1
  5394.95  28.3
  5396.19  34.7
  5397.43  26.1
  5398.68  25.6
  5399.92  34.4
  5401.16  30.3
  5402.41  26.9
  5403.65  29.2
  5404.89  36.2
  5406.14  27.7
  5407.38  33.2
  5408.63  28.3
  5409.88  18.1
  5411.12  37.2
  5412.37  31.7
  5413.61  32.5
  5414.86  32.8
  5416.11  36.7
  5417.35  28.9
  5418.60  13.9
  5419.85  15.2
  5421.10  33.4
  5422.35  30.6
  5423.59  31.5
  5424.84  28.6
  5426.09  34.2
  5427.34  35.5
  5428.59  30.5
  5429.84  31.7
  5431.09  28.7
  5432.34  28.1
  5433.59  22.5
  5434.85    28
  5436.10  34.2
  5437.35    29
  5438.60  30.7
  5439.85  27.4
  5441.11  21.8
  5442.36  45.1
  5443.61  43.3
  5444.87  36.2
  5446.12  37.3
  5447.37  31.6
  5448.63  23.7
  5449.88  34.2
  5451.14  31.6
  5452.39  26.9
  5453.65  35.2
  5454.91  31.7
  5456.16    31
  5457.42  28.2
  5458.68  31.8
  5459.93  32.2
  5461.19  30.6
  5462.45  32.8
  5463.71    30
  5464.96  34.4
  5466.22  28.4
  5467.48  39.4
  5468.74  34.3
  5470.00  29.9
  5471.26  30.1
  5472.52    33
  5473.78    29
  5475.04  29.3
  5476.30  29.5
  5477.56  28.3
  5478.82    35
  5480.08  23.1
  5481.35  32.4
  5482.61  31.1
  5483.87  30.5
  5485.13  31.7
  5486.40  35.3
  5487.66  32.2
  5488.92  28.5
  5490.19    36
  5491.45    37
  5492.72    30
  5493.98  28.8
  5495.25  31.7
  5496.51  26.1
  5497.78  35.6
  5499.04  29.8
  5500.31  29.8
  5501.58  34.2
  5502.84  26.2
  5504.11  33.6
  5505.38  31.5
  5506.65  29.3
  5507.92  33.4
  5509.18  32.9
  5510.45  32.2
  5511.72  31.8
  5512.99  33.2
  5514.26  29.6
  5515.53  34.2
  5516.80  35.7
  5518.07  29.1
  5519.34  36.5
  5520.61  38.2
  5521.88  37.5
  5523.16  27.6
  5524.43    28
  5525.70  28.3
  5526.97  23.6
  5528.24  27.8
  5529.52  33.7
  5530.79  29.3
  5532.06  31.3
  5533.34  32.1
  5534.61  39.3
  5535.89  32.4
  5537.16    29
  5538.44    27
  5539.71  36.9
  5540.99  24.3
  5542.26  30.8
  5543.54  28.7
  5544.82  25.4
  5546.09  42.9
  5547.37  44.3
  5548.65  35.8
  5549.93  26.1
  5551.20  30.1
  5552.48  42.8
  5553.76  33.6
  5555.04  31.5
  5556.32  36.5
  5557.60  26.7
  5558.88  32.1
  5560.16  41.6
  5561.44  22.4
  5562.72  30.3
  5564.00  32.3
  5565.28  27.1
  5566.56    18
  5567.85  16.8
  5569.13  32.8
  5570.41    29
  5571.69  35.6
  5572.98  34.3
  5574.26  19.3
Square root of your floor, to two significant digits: 4.9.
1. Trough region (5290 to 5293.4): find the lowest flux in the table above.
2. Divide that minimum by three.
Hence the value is 10.1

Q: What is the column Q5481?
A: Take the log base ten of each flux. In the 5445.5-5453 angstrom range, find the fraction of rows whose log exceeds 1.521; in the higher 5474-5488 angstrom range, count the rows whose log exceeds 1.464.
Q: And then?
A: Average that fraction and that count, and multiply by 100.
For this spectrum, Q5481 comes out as 467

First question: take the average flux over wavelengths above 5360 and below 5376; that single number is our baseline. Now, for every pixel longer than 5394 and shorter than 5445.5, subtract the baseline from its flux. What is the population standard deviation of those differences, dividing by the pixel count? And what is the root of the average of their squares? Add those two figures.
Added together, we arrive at 12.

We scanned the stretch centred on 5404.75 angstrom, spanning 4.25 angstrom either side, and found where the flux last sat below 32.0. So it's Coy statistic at 5408.63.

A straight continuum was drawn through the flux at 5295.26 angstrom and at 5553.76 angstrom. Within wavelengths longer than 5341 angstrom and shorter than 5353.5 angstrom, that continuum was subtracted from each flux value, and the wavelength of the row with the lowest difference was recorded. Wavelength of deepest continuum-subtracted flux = 5350.41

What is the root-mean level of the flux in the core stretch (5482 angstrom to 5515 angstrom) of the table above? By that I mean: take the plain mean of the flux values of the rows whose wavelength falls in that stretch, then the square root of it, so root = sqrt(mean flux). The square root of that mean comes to 5.62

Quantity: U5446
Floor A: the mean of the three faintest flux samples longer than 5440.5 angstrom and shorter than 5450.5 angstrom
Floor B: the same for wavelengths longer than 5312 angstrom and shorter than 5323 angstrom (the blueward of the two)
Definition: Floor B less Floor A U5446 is 2.4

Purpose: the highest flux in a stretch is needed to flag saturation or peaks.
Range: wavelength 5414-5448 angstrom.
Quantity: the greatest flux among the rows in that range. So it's 45.1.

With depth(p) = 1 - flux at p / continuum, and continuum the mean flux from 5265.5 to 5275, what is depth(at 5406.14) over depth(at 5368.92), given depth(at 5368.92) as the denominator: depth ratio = 0.0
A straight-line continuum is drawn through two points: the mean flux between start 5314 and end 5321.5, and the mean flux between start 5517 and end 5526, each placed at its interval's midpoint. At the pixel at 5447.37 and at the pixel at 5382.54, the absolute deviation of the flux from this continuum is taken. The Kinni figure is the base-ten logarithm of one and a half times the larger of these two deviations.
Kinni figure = 0.3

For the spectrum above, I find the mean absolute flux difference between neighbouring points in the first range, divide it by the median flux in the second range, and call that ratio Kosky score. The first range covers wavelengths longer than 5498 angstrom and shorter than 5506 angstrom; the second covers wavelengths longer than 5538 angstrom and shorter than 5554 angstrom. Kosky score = 0.14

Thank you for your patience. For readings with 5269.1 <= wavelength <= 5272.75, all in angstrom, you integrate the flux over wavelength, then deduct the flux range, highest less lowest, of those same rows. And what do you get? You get 98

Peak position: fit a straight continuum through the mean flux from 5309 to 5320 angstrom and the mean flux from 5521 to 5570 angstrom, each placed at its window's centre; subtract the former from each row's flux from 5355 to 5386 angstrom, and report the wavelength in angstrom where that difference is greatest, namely 5378.82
